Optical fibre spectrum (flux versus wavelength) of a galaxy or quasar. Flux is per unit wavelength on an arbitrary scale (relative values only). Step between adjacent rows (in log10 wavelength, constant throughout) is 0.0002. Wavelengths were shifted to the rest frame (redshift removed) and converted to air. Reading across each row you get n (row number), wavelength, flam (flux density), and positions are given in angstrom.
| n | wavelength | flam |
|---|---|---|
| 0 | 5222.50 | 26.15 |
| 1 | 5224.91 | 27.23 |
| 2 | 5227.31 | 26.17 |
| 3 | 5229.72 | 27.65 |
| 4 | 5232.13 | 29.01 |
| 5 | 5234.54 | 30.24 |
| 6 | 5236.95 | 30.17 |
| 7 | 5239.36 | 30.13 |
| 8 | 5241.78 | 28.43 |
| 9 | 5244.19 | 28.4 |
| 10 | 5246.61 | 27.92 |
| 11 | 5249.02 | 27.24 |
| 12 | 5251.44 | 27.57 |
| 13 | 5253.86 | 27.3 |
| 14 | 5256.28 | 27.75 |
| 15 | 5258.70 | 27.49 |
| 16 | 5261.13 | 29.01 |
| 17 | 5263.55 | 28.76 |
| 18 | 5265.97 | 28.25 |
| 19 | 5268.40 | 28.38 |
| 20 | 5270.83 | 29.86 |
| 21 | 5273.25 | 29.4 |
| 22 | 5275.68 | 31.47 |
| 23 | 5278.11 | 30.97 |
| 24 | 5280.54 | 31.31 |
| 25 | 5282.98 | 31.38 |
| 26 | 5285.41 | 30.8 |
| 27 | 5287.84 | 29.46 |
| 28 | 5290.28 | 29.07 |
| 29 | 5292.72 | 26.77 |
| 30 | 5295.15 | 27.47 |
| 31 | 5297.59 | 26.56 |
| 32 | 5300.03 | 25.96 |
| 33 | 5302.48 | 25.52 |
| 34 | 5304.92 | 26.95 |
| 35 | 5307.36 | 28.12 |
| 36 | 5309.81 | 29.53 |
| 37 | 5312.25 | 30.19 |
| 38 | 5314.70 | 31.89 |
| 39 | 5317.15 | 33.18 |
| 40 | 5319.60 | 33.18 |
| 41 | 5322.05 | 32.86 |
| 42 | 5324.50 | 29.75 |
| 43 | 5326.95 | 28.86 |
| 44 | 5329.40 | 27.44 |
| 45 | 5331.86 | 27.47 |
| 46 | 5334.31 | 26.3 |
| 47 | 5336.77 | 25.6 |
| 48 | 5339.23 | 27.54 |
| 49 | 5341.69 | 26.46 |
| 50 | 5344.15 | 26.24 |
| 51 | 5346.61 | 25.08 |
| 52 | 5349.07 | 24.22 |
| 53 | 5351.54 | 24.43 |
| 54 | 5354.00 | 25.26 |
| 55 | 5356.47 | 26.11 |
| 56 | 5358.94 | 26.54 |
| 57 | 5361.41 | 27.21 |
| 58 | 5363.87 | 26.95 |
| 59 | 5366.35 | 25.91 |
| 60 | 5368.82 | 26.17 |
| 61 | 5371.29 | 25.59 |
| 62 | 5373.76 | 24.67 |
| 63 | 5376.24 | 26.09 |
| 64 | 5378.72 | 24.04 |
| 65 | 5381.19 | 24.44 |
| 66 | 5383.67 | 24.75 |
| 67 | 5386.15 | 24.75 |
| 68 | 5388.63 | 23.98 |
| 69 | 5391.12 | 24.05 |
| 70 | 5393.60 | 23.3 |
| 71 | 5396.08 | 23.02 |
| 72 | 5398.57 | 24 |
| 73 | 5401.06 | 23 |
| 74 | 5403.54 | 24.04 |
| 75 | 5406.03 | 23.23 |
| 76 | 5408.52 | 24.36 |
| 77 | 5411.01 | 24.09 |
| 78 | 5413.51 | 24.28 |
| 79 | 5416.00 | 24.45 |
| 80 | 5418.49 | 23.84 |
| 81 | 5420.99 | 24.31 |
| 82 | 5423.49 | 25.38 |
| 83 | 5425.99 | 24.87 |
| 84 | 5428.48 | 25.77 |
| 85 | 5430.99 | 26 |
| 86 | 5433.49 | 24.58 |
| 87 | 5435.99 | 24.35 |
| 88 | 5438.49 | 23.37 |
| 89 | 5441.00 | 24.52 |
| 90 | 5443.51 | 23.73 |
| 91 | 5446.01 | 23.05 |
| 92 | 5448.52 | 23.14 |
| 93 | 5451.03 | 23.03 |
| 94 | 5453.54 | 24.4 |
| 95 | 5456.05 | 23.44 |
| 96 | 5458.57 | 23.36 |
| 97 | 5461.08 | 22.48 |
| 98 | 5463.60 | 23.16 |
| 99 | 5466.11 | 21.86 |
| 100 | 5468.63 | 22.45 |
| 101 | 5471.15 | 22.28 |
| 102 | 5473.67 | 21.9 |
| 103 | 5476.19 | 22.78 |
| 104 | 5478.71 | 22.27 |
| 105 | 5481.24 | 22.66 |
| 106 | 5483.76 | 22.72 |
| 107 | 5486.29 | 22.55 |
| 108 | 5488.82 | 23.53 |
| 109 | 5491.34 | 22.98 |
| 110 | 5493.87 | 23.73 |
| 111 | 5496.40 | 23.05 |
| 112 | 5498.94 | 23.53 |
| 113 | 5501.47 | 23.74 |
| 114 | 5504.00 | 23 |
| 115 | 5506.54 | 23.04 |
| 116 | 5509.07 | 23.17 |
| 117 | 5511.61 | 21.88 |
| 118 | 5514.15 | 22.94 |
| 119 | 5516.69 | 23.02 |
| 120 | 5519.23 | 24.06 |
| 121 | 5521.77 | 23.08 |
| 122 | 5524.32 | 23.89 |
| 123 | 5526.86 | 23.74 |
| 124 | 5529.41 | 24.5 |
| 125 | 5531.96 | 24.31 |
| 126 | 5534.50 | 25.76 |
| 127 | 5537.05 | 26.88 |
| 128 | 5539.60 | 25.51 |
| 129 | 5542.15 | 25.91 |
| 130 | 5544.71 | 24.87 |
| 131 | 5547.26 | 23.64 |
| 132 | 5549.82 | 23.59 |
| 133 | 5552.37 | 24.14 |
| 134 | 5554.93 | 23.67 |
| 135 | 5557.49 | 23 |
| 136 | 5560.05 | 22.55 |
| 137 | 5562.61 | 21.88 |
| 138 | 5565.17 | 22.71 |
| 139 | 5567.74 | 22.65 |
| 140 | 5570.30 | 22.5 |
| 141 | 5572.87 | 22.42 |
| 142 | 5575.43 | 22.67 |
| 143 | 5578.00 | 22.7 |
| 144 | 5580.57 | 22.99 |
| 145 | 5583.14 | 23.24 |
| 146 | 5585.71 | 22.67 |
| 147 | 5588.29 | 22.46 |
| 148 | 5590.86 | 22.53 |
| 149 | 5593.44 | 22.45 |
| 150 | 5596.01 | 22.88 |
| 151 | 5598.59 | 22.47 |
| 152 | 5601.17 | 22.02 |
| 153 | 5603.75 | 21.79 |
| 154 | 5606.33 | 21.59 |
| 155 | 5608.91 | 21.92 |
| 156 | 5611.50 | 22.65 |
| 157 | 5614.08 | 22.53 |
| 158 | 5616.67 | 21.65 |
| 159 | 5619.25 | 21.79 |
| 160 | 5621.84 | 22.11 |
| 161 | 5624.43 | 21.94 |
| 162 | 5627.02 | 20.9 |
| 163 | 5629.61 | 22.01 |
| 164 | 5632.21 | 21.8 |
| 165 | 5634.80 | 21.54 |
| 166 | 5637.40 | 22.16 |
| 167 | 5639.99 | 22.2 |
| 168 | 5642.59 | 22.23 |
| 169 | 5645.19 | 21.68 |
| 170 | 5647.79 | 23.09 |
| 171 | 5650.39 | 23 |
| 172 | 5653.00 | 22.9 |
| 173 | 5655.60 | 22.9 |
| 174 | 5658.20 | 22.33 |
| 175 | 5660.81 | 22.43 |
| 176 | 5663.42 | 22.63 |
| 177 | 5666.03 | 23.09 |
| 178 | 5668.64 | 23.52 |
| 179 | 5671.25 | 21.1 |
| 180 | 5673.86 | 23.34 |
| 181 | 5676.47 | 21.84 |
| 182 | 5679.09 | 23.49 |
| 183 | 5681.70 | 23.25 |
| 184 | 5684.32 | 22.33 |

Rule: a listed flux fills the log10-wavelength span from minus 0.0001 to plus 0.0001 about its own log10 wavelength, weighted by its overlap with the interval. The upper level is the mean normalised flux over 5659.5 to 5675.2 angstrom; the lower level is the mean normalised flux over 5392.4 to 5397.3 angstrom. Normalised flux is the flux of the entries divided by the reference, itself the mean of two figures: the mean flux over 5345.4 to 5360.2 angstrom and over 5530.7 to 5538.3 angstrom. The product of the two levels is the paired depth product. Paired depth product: 0.810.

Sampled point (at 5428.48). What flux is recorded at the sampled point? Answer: 25.77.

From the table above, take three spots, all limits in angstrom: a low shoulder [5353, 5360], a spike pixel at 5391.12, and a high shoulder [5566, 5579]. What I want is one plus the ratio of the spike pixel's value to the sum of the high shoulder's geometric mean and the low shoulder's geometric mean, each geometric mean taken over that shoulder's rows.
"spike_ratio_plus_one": 1.50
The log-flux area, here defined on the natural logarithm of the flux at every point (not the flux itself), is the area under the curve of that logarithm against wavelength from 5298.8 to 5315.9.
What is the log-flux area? 57.1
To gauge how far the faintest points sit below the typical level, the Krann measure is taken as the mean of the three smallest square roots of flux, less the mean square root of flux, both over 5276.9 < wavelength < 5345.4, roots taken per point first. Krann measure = -0.29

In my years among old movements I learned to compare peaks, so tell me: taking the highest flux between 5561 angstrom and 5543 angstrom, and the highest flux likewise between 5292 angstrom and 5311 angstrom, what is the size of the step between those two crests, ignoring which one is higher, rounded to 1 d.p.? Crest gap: 4.7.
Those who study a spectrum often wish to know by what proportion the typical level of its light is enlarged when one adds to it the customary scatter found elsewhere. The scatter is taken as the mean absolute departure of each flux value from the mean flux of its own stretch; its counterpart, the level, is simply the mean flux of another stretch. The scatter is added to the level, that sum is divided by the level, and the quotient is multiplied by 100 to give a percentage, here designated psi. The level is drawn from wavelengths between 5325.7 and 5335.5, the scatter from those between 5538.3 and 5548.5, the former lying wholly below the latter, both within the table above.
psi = 103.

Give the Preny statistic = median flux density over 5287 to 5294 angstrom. 29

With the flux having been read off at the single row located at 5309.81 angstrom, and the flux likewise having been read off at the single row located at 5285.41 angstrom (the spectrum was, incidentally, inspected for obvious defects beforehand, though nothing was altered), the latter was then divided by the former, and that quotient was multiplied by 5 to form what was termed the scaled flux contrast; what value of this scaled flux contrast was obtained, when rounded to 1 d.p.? 5.2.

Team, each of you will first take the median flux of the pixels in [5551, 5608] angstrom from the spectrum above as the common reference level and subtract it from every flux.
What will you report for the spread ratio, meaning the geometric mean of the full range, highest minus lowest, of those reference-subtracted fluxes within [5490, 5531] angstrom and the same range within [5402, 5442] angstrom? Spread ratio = 2.7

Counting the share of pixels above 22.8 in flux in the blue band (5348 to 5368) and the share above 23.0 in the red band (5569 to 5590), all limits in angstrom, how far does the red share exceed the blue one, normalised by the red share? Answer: -7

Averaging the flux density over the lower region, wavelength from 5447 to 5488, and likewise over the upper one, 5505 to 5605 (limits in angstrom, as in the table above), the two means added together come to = 46.1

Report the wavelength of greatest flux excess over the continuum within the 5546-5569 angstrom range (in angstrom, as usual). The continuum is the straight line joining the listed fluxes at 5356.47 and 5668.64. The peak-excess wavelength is 5552.37 angstrom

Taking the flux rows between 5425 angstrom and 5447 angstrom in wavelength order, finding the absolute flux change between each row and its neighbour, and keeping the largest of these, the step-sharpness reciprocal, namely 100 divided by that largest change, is 70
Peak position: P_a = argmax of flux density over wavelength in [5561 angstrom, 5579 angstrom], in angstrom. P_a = 5565.17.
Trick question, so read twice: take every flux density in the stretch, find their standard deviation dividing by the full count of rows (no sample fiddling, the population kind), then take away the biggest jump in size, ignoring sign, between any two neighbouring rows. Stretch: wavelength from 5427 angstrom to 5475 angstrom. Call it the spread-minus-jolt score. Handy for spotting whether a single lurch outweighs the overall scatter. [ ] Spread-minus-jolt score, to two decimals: -0.28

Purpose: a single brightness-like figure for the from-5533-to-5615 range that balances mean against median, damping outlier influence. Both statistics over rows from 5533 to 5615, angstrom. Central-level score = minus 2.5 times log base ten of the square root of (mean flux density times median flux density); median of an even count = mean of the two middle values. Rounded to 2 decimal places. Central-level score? -3.40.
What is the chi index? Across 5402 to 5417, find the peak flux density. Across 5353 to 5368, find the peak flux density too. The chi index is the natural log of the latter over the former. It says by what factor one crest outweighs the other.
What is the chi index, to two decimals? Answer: 0.11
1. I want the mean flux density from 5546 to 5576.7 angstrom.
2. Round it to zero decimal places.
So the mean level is 23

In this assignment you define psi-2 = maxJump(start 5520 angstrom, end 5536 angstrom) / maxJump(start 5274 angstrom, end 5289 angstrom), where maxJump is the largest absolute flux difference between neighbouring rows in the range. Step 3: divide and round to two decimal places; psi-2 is 1.08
